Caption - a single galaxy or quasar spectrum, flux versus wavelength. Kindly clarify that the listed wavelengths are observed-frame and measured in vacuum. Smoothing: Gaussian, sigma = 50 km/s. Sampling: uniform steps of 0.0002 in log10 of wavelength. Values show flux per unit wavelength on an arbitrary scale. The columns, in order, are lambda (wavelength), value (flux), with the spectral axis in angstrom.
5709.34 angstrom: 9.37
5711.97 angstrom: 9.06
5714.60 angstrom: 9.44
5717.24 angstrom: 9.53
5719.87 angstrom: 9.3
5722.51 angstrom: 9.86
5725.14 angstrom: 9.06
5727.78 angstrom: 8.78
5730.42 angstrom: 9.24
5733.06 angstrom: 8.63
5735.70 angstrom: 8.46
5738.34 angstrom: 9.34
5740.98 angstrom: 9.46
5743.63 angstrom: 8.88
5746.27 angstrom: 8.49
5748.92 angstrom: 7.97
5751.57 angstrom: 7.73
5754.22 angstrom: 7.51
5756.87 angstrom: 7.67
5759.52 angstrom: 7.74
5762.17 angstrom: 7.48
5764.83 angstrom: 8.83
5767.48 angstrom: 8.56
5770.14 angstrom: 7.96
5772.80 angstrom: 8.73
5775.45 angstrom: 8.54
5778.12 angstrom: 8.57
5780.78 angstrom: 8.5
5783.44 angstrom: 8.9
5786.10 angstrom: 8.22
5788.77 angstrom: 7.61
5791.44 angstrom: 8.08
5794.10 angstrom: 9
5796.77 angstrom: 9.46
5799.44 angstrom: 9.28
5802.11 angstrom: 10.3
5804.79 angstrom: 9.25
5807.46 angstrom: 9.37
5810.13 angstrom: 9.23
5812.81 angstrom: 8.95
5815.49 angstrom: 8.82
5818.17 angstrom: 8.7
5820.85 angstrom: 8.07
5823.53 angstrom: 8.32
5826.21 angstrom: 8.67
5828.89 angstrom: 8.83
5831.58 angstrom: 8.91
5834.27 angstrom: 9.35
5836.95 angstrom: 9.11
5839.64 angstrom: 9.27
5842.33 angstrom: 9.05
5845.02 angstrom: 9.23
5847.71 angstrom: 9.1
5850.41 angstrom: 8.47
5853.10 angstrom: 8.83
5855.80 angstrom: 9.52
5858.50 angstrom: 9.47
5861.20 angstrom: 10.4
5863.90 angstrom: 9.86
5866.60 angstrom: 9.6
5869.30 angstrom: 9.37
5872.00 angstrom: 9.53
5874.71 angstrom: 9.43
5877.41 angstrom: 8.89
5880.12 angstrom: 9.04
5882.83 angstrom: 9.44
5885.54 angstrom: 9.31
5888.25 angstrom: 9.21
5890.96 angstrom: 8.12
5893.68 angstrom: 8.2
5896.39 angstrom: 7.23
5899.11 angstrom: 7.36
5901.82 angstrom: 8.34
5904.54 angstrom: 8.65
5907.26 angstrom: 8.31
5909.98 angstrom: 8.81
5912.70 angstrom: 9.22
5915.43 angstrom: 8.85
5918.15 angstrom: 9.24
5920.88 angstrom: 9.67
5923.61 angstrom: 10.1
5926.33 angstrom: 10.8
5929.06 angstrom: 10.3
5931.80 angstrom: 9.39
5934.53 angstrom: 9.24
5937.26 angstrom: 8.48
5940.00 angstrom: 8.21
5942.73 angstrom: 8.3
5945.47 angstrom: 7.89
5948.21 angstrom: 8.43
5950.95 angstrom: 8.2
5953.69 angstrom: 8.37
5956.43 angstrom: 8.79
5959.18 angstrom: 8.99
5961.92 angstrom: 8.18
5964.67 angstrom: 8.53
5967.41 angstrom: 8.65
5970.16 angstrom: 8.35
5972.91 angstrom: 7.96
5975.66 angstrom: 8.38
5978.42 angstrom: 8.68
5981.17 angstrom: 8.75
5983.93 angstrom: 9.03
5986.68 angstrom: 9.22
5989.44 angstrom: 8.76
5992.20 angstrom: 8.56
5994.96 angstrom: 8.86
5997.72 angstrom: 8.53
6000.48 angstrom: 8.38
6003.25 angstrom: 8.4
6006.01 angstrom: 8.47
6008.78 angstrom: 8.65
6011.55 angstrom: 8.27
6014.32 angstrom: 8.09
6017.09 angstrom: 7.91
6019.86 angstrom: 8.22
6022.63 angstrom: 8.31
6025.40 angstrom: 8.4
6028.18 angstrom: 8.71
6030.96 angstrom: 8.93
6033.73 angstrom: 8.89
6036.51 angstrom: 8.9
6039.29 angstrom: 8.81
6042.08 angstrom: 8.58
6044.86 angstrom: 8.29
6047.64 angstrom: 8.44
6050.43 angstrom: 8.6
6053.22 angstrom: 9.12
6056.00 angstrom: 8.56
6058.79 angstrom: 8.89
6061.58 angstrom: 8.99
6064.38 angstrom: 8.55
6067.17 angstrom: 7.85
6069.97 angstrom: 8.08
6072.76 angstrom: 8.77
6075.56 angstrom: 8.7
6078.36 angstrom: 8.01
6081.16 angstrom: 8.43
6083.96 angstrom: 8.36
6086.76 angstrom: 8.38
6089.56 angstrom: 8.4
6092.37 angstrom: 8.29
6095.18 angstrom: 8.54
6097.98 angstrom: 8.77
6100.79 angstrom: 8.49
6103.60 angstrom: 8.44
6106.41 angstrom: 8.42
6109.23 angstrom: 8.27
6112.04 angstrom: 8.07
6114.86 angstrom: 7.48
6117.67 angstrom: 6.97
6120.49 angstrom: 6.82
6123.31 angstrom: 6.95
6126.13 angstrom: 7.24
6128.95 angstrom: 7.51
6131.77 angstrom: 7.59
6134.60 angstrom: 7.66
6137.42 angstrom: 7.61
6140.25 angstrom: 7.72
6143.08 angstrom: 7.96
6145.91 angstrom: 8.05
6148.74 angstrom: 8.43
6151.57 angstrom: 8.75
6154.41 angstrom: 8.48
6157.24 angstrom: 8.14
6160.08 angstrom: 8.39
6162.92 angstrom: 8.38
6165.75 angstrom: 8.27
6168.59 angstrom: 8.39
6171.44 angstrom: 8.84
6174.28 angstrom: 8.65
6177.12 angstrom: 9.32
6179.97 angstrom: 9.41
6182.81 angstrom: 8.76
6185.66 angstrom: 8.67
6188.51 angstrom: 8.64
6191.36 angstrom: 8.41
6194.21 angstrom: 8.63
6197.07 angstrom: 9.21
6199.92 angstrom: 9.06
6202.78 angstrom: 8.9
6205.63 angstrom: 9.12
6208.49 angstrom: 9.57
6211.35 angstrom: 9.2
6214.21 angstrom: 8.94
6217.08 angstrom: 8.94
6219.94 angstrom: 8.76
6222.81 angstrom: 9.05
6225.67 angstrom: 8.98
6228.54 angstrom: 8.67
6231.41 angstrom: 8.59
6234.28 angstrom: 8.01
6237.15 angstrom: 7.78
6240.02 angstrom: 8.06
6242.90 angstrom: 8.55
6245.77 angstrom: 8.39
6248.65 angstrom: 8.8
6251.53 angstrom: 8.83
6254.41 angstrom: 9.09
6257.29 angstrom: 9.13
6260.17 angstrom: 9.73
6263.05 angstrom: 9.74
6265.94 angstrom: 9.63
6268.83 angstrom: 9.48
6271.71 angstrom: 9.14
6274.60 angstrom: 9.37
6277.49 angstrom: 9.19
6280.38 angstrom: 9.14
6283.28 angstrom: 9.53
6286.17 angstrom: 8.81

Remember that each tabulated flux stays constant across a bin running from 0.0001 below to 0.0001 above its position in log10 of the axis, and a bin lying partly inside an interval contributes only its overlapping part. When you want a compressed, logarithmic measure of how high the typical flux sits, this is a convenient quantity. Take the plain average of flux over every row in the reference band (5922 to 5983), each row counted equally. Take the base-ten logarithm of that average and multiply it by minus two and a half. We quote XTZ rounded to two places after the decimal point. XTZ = -2.36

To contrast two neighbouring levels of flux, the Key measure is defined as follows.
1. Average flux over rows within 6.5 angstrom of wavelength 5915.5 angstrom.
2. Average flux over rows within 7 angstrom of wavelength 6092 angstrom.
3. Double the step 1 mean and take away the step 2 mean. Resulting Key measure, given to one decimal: 9.8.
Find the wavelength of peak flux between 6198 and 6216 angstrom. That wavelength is 6208.49 angstrom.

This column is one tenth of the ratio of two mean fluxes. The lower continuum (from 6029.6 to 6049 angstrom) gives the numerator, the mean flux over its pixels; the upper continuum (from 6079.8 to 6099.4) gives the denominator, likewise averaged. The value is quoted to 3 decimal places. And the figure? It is 0.103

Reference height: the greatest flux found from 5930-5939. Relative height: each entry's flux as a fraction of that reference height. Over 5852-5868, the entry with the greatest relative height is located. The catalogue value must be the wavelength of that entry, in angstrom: 5861.20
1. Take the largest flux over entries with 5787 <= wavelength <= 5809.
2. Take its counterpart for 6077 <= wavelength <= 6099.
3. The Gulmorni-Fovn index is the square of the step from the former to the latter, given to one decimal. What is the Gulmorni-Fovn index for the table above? 2.3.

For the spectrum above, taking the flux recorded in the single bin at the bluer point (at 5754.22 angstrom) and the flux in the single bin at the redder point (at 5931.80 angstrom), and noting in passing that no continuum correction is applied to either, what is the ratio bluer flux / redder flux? 0.80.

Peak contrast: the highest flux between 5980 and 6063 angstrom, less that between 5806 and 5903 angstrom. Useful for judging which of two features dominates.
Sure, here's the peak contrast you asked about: -1.2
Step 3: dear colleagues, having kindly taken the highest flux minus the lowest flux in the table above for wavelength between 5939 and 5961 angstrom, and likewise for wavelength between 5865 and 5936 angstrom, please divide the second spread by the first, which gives 3.2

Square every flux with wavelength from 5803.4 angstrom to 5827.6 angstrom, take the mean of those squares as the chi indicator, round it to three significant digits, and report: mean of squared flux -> 78.0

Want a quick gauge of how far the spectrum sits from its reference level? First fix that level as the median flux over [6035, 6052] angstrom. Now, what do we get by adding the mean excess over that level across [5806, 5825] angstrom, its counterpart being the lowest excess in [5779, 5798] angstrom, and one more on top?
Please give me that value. 0.2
